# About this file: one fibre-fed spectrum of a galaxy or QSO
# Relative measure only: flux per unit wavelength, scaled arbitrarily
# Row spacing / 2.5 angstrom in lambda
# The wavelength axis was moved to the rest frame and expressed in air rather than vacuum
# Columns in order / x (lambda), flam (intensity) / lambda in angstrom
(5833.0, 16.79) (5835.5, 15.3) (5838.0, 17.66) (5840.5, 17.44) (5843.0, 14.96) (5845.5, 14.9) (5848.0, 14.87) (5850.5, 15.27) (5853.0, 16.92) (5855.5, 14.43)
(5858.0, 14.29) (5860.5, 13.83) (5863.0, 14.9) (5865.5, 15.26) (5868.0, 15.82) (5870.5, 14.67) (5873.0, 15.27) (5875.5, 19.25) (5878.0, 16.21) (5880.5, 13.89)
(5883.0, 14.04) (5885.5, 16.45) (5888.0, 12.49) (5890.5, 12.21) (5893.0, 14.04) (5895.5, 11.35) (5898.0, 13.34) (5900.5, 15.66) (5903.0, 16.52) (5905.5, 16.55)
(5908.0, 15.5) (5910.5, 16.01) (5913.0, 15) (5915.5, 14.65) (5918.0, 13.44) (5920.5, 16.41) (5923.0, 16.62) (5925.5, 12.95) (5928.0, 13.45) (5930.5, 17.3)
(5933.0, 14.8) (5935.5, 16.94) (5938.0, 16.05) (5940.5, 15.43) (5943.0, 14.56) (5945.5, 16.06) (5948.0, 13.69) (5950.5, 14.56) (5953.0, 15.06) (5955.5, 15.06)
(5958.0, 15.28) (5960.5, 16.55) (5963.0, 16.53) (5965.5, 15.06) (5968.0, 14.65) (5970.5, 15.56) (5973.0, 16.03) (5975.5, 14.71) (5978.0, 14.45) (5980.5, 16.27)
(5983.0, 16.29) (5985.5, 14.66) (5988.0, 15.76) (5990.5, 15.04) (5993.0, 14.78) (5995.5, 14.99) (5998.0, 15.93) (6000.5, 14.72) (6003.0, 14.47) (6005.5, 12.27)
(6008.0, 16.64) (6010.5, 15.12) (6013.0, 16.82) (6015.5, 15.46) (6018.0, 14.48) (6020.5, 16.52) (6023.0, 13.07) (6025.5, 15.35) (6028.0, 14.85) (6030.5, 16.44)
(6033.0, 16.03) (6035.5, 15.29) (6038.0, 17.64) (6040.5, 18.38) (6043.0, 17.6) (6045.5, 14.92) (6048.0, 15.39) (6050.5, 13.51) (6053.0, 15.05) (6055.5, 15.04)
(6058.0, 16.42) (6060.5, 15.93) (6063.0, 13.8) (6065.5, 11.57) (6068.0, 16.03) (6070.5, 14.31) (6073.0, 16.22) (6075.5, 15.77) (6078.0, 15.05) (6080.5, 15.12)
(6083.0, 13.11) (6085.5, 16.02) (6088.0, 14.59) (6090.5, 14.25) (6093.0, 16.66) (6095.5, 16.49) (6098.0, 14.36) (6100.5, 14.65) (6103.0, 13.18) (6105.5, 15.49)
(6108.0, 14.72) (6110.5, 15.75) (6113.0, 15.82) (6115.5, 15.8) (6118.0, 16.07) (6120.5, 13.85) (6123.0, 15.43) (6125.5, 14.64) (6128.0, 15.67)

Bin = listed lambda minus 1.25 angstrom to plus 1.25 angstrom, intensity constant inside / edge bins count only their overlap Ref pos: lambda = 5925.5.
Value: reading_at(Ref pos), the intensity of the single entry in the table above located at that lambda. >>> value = 12.95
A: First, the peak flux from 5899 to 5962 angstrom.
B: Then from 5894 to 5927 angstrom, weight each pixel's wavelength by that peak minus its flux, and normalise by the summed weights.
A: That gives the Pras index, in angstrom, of 5909.2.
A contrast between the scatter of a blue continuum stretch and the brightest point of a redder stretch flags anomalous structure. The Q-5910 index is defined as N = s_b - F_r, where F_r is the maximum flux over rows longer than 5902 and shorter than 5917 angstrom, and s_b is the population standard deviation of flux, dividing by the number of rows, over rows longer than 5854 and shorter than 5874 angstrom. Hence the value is -16.0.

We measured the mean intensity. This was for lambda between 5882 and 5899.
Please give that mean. 13.4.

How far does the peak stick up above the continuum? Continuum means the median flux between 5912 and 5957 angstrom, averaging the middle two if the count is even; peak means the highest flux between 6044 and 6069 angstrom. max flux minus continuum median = 1.4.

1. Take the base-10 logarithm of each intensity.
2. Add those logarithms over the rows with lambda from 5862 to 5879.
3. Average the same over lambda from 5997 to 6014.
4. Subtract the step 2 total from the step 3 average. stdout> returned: -7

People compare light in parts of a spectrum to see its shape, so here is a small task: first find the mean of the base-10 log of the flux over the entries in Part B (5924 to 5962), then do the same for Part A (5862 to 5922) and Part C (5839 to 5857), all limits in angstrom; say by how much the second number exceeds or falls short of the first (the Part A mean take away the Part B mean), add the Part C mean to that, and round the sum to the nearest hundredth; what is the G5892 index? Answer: 1.18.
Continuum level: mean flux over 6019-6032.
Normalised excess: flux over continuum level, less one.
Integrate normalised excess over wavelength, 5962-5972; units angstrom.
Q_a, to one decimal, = 0.1 angstrom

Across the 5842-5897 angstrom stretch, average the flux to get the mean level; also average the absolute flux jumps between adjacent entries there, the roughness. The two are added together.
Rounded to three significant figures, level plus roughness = 16.2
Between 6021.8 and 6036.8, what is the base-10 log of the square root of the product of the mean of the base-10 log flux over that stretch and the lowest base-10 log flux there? 0.060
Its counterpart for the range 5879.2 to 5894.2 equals 0.046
